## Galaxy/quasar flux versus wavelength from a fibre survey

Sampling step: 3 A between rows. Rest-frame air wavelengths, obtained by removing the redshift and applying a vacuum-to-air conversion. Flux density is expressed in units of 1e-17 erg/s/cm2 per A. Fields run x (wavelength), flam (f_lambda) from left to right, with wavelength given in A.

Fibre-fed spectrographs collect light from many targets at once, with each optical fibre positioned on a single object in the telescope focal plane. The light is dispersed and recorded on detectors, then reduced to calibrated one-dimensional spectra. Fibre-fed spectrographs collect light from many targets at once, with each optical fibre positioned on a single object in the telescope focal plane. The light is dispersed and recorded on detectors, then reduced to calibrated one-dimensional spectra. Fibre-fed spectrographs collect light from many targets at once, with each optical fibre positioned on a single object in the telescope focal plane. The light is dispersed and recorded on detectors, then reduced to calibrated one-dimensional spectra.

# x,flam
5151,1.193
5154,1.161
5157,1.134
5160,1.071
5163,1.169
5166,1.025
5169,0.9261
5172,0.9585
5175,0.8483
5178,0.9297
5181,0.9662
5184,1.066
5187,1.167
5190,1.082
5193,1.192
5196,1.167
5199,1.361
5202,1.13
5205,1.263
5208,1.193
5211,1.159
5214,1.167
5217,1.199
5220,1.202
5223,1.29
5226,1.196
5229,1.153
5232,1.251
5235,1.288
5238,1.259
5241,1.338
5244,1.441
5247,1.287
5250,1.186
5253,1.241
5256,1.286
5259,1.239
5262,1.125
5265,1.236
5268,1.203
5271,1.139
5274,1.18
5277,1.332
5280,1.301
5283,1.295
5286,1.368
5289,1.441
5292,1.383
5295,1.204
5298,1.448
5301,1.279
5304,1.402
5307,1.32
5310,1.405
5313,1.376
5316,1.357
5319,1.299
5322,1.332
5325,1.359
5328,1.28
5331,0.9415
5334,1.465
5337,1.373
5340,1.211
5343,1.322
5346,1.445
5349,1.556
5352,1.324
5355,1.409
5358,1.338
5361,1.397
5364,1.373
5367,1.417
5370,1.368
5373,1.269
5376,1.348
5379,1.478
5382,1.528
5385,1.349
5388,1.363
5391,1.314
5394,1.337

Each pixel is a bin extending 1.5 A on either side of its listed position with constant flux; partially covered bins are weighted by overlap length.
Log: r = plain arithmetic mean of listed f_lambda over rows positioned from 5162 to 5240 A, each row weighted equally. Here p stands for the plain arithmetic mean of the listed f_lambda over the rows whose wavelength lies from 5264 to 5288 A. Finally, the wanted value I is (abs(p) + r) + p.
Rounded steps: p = 1.26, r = 1.14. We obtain 3.65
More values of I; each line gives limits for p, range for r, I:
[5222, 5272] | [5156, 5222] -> 3.60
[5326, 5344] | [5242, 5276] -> 3.76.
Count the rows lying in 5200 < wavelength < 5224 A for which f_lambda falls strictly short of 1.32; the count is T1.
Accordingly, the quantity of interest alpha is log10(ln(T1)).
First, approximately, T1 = 8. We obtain 0.318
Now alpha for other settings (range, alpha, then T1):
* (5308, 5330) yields -0.159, 2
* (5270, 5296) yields 0.207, 5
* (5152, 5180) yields 0.342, 9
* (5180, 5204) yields 0.289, 7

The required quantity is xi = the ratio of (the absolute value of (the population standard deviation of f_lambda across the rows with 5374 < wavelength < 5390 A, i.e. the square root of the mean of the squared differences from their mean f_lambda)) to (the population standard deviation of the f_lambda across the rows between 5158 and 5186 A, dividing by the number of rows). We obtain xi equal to 0.8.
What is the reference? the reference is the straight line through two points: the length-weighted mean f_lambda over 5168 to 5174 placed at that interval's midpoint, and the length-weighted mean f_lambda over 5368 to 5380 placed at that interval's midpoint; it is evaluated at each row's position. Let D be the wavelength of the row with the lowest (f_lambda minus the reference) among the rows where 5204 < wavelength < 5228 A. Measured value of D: 5211 A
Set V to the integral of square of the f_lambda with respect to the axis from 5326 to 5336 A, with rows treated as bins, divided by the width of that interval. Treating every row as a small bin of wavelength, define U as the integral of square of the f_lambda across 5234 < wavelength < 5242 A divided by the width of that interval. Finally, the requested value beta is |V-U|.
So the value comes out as 0.08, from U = 1.7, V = 1.6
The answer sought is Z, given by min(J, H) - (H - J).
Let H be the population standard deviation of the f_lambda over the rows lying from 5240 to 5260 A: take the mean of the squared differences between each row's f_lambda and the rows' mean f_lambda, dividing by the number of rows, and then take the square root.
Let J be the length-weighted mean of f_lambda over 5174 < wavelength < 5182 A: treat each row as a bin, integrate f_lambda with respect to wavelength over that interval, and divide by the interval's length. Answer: 0.92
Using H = 0.076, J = 0.92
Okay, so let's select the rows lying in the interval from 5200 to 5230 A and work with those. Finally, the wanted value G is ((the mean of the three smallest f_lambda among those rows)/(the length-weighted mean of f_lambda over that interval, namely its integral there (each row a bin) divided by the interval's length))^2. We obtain 0.92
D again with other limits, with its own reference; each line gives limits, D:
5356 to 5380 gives 5373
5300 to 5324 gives 5319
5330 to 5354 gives 5331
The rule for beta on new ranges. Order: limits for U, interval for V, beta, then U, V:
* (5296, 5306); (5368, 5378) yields 0.07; 1.9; 1.8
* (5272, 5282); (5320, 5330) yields 0.10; 1.6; 1.7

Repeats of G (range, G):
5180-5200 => 0.83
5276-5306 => 0.88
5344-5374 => 0.89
